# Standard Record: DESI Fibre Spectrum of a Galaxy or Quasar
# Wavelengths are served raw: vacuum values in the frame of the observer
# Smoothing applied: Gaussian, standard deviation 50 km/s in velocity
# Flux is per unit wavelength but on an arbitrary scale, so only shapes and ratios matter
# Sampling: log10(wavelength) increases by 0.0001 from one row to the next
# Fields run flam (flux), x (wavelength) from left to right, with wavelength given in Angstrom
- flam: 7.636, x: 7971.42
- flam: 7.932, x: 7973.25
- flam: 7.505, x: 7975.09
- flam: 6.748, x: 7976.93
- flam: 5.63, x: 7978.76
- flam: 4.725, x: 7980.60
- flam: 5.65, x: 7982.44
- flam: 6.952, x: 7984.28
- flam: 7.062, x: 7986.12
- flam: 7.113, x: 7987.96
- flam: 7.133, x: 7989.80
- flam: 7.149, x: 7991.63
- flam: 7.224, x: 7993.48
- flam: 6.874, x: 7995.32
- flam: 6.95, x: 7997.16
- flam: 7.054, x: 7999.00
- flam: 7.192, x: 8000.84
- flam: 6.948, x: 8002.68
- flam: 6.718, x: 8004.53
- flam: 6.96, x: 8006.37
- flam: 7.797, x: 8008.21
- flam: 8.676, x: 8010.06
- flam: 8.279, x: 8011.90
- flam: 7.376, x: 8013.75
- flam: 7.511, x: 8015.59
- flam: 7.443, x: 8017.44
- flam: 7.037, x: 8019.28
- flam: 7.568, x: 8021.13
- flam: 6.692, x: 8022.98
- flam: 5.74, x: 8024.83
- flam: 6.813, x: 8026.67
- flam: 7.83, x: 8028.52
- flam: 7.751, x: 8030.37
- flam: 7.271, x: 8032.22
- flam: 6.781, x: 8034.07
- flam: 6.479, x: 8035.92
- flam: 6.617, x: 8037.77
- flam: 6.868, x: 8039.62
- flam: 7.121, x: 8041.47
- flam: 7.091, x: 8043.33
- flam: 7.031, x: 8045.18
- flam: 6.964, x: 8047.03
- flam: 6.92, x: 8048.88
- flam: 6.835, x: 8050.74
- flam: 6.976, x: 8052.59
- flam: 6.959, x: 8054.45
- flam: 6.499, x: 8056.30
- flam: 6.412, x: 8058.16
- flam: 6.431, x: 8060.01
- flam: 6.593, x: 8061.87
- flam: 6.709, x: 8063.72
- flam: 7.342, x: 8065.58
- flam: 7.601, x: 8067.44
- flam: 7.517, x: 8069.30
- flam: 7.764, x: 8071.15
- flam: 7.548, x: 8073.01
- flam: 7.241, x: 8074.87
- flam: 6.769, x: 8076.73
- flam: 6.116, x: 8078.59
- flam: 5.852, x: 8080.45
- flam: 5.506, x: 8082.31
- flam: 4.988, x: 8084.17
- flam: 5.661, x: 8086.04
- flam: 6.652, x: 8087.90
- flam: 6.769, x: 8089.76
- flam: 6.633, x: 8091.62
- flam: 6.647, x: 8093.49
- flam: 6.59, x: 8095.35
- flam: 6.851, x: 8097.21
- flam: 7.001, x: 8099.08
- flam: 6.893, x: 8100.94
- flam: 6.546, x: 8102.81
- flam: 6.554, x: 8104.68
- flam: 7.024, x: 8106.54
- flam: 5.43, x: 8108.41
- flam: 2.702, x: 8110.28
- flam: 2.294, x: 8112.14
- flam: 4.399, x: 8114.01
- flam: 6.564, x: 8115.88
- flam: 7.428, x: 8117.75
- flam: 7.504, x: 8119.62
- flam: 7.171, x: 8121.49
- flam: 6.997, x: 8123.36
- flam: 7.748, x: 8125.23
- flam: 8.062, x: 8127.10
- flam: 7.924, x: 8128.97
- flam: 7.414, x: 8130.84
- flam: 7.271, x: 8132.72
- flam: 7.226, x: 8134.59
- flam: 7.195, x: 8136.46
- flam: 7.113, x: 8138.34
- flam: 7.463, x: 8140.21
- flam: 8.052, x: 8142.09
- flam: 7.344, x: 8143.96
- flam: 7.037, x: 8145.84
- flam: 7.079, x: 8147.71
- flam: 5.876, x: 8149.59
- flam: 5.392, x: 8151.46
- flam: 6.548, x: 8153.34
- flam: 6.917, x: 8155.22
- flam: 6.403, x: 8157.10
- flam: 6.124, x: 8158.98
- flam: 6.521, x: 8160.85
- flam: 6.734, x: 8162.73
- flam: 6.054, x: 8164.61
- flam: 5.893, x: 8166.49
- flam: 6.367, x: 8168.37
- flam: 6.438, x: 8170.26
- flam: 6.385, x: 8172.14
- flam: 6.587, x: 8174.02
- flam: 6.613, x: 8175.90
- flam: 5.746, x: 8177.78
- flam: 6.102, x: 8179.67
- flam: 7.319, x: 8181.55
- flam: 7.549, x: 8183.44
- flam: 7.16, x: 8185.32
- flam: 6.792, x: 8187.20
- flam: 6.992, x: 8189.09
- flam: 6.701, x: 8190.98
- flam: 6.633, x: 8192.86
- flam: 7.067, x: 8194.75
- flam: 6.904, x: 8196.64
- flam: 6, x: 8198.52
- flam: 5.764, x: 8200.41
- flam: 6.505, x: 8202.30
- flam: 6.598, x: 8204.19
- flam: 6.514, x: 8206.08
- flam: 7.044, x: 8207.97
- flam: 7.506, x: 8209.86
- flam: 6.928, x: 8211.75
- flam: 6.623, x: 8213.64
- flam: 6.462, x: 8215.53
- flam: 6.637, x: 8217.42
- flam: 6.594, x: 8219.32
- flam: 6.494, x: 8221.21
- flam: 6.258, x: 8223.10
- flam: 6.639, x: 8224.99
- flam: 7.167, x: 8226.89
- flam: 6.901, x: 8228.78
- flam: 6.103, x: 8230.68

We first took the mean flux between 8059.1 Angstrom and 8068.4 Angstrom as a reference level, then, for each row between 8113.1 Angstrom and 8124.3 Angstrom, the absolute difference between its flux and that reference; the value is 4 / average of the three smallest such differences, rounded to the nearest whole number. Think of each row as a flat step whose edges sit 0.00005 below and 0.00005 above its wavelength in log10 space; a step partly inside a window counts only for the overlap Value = 18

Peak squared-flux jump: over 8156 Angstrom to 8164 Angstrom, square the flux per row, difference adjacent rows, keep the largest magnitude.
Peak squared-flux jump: 5.0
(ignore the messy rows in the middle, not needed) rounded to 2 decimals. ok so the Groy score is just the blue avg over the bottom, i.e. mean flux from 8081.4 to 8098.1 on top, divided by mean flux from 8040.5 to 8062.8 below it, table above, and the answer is 0.92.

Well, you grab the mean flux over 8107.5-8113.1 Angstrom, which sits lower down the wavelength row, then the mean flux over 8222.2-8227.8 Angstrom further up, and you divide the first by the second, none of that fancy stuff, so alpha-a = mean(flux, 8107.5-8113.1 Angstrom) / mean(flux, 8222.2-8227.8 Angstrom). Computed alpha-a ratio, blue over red 0.52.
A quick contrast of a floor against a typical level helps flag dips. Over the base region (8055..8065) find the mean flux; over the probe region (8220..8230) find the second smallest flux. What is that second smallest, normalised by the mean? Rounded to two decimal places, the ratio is 0.99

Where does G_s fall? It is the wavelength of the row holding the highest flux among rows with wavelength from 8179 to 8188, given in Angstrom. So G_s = 8183.44 Angstrom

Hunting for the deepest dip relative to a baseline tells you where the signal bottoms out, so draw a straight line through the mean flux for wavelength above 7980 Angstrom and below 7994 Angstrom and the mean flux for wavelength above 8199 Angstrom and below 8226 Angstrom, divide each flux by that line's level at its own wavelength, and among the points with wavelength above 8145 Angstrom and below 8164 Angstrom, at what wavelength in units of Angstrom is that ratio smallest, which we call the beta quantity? 8151.46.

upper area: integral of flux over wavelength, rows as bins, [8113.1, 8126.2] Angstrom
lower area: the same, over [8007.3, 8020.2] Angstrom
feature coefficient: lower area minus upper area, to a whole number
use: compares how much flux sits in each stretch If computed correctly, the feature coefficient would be 10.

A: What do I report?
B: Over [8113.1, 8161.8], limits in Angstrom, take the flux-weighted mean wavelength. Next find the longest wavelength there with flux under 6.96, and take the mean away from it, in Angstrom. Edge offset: 23.8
